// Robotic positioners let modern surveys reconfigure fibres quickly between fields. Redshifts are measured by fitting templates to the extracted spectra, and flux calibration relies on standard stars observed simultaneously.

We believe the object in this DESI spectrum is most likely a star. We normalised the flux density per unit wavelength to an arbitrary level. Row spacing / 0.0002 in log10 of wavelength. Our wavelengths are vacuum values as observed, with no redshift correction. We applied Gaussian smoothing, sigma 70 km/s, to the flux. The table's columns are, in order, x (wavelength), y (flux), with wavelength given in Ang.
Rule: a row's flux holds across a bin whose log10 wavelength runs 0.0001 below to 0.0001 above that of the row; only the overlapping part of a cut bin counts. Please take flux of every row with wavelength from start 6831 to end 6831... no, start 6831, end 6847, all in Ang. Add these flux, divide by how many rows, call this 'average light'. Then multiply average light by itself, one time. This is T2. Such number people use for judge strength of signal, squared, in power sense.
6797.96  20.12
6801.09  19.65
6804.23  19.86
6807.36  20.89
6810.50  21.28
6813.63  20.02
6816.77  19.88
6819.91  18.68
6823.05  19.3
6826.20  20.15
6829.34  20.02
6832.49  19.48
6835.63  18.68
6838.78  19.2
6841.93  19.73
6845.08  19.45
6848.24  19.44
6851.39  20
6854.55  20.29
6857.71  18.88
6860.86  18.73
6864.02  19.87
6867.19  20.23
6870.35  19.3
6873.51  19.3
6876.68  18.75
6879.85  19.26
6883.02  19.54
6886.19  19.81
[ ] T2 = 373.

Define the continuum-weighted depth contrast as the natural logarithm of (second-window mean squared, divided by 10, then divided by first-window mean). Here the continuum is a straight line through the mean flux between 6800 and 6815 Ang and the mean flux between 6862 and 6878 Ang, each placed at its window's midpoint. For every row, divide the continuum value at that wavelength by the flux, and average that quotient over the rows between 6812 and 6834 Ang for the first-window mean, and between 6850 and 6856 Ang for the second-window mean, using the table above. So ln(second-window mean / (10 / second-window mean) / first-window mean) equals -2.37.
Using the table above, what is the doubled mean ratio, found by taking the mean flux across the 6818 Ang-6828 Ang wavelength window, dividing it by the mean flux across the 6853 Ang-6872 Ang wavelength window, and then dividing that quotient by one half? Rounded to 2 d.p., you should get 1.98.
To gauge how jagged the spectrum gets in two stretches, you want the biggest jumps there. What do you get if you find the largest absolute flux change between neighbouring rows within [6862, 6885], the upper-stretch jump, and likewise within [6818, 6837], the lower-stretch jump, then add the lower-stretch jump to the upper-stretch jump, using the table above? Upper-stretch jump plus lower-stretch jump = 1.78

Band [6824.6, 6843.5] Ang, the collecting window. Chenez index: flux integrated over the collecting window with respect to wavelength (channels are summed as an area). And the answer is 369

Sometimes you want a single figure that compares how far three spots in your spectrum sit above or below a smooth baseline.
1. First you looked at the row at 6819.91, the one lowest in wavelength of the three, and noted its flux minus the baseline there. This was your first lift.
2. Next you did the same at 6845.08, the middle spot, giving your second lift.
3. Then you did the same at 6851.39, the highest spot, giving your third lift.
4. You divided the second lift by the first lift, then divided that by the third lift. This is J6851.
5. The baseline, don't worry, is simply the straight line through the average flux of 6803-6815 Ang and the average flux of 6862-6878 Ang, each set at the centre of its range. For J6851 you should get 1.4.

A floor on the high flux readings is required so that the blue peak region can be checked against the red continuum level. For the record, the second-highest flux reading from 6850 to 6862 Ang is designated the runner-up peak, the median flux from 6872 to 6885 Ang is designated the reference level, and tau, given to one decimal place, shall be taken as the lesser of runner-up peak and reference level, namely 19.3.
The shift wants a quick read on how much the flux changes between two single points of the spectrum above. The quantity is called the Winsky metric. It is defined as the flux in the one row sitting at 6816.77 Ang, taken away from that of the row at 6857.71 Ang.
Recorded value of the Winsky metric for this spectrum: -1.0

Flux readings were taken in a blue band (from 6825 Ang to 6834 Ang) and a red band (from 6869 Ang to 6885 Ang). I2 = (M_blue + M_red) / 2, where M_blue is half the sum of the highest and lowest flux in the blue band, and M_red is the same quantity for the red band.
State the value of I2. 19.5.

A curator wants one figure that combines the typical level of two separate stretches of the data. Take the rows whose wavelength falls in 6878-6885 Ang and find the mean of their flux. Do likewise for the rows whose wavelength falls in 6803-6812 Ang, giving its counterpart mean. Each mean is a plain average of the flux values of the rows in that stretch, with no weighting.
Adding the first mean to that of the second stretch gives 40.1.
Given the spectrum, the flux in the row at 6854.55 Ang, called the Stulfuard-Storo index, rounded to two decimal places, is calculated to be 20.29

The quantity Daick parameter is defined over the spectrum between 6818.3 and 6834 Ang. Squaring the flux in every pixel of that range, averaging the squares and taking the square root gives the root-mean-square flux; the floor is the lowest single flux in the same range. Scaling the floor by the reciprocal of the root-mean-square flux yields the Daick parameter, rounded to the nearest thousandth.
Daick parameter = 0.956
